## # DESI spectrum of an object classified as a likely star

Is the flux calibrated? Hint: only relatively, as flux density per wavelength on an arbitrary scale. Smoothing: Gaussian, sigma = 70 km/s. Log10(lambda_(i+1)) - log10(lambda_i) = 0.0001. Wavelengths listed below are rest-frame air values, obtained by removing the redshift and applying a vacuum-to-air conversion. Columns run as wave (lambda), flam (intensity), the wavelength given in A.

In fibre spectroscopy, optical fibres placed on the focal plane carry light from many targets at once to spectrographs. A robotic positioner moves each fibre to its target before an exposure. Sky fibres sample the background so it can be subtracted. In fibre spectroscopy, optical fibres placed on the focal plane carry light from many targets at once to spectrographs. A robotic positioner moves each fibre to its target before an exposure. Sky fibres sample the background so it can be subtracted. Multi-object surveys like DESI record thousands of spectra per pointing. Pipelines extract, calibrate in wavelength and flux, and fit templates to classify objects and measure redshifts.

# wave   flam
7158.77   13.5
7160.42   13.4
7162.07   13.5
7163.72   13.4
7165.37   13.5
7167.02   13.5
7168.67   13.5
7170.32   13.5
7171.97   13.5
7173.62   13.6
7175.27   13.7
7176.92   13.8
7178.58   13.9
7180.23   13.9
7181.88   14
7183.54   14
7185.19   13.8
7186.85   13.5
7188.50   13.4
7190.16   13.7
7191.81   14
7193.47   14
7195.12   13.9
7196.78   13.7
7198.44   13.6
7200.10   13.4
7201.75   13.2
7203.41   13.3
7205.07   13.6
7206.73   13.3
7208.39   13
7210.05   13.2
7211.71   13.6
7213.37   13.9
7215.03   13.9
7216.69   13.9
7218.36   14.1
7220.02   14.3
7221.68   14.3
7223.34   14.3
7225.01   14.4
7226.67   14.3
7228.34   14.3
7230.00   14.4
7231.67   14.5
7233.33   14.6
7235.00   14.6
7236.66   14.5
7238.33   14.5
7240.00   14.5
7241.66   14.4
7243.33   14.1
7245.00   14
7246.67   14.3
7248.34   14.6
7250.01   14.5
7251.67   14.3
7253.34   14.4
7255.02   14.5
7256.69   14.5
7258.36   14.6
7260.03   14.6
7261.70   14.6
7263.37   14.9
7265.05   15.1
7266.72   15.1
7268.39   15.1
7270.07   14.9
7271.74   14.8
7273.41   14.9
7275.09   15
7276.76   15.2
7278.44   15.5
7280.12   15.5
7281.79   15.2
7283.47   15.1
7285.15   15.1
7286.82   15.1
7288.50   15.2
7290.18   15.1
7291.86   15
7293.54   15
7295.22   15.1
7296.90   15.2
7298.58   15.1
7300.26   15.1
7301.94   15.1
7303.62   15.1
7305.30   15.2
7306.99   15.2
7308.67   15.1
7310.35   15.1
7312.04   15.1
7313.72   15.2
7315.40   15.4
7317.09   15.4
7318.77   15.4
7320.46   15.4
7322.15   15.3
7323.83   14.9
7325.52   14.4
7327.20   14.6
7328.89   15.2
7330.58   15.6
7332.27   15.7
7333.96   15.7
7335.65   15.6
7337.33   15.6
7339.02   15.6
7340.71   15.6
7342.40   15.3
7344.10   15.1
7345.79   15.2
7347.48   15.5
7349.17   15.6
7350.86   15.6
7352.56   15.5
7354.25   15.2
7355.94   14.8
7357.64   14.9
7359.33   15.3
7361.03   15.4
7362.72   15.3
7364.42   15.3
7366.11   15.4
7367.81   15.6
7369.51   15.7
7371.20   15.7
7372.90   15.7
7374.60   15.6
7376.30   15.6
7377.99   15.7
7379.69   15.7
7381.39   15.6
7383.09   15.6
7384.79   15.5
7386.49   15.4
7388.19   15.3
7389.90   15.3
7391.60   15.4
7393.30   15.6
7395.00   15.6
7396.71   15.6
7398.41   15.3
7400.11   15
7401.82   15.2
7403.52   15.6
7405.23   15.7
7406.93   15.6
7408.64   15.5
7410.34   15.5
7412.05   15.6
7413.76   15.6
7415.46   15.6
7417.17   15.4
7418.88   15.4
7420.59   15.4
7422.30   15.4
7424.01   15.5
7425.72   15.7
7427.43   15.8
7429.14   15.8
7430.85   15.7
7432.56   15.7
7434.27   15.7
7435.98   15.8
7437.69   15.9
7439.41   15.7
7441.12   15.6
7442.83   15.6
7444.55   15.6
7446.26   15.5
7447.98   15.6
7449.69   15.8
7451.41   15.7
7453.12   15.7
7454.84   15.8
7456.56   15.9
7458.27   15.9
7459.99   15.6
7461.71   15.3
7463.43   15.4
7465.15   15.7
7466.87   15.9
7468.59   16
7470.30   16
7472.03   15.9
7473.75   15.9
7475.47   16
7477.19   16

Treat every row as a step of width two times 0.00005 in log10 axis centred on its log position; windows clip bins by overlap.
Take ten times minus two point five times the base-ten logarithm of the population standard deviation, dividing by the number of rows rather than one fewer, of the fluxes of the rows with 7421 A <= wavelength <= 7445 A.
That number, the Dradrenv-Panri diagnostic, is 22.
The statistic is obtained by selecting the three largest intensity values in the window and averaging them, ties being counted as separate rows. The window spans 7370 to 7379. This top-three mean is 15.7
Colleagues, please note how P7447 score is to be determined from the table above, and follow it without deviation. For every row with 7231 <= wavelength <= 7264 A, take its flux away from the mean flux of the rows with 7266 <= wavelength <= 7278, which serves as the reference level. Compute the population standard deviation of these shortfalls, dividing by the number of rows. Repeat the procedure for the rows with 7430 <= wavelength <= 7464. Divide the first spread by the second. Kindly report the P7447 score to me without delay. 1.2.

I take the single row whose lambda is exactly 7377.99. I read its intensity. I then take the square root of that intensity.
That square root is 3.96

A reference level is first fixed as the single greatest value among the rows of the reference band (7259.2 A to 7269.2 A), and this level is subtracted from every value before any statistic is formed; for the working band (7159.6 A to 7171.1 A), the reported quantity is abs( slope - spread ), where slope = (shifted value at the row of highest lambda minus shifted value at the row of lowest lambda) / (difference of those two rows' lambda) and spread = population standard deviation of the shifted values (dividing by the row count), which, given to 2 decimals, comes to 0.04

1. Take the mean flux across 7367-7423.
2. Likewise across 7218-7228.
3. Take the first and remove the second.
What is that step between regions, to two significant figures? 1.2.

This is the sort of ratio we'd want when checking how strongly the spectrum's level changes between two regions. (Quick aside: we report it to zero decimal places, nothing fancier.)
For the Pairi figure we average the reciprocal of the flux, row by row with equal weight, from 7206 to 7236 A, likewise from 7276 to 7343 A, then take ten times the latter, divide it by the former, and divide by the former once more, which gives 129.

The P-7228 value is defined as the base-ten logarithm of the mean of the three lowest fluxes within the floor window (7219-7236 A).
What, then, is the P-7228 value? 1.16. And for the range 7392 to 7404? 1.18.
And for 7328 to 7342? 1.19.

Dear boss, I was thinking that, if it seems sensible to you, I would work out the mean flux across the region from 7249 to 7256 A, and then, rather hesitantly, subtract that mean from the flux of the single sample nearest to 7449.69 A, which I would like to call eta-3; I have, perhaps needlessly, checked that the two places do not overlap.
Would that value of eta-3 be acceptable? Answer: 1.4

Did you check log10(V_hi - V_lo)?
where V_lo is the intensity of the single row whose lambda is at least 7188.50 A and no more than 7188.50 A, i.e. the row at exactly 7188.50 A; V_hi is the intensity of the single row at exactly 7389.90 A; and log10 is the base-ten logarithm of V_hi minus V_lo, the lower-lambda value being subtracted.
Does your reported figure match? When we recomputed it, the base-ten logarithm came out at 0.28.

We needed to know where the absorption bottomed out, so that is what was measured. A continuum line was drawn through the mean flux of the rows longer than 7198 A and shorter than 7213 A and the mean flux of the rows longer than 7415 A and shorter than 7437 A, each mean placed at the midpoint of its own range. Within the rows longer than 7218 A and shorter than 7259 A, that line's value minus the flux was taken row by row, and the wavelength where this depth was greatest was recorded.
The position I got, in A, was 7245.00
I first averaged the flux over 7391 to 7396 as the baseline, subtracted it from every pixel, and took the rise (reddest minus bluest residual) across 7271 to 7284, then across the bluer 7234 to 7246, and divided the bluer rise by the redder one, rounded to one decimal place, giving -2.0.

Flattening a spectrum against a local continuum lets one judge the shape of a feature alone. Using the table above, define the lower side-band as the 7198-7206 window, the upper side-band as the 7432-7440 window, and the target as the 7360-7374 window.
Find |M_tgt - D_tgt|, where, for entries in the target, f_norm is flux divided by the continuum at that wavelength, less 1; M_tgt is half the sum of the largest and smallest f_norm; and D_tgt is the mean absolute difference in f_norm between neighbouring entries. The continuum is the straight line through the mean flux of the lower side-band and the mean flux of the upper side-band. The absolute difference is 0.024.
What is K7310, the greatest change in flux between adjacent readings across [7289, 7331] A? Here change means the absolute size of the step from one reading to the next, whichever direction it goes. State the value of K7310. 0.60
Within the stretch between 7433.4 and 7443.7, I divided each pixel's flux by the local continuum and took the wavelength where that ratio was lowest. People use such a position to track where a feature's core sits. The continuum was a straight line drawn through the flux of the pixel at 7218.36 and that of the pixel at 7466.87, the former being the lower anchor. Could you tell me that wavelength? 7442.83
